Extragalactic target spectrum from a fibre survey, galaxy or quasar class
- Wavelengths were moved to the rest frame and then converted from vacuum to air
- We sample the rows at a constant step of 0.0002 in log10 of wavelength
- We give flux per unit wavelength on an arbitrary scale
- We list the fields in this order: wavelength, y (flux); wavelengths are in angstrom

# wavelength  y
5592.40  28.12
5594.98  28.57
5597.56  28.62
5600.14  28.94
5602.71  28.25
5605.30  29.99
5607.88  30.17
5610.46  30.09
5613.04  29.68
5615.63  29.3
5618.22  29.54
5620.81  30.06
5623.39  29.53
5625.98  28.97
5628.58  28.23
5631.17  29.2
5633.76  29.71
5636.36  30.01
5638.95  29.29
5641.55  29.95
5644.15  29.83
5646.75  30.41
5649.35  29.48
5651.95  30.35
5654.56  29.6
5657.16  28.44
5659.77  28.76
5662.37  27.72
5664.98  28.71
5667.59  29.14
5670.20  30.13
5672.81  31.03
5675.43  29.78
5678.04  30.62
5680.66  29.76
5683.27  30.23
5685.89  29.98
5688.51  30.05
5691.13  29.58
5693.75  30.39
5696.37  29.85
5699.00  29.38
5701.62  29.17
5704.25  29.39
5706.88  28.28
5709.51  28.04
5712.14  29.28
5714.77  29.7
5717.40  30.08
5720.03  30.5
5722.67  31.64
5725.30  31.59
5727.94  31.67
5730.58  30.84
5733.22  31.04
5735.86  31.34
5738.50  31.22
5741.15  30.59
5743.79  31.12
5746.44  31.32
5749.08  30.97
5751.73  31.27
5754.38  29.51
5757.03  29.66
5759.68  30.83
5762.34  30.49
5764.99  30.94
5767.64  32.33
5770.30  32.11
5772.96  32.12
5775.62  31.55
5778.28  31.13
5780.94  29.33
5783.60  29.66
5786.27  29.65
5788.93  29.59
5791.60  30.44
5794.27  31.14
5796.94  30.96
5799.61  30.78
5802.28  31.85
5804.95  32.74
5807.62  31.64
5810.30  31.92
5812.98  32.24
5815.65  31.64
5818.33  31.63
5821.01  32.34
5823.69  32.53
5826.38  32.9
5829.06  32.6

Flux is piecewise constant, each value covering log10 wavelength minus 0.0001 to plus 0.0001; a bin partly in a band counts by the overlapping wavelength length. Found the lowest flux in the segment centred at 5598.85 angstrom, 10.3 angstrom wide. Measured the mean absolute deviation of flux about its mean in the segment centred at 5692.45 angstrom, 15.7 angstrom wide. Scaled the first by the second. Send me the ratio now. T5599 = 105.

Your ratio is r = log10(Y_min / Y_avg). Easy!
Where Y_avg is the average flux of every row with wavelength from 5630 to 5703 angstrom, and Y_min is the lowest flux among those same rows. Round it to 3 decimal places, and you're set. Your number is -0.029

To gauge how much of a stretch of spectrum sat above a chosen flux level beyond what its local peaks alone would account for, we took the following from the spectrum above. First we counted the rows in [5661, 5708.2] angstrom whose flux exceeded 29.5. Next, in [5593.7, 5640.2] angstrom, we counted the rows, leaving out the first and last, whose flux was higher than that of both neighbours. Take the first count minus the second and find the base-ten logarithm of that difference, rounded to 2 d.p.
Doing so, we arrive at 0.85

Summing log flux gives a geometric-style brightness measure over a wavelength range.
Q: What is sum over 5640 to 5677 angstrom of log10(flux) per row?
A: 21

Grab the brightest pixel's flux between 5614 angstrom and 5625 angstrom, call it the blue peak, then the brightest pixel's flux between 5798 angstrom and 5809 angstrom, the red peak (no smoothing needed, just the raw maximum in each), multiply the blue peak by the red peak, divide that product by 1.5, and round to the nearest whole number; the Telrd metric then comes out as 656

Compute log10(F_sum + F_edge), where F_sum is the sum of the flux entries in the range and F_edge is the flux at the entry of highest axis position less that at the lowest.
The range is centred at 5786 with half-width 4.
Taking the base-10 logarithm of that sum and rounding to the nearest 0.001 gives 1.949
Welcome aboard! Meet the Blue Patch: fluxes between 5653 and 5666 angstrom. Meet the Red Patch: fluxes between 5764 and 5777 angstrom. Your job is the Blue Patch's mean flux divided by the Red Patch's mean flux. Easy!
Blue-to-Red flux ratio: 0.901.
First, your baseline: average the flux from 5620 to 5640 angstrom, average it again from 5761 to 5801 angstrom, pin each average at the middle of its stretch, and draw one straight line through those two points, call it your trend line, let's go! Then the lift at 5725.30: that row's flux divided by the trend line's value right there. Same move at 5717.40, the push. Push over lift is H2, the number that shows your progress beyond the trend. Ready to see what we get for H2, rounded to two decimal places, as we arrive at 0.95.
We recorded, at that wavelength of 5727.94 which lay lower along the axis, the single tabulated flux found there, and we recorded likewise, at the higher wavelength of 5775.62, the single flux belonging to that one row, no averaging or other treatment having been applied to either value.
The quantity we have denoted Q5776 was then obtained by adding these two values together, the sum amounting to 63.2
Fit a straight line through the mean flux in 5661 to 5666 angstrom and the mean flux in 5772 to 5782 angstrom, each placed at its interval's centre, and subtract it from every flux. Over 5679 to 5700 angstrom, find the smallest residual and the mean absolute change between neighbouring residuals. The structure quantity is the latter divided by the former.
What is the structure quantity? 1.6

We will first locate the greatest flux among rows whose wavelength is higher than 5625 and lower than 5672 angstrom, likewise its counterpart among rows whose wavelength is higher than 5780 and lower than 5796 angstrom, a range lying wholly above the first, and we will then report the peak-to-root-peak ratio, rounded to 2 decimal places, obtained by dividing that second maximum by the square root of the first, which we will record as 5.65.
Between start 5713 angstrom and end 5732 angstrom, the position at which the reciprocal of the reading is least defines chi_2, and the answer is 5727.94 angstrom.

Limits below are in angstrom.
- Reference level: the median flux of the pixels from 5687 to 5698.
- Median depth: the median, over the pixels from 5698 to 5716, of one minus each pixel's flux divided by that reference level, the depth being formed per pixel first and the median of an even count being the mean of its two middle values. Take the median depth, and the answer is 0.022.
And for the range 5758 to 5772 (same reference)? -0.033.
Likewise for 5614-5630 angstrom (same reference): 0.018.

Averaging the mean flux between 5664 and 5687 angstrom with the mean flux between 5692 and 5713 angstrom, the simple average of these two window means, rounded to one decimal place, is 29.6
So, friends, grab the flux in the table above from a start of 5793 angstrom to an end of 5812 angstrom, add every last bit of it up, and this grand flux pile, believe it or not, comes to 221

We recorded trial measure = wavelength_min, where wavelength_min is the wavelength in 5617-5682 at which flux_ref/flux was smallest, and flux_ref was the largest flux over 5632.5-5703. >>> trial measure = 5672.81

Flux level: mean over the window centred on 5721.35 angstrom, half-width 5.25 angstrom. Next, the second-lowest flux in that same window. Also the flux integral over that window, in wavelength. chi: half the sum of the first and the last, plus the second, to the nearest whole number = 209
